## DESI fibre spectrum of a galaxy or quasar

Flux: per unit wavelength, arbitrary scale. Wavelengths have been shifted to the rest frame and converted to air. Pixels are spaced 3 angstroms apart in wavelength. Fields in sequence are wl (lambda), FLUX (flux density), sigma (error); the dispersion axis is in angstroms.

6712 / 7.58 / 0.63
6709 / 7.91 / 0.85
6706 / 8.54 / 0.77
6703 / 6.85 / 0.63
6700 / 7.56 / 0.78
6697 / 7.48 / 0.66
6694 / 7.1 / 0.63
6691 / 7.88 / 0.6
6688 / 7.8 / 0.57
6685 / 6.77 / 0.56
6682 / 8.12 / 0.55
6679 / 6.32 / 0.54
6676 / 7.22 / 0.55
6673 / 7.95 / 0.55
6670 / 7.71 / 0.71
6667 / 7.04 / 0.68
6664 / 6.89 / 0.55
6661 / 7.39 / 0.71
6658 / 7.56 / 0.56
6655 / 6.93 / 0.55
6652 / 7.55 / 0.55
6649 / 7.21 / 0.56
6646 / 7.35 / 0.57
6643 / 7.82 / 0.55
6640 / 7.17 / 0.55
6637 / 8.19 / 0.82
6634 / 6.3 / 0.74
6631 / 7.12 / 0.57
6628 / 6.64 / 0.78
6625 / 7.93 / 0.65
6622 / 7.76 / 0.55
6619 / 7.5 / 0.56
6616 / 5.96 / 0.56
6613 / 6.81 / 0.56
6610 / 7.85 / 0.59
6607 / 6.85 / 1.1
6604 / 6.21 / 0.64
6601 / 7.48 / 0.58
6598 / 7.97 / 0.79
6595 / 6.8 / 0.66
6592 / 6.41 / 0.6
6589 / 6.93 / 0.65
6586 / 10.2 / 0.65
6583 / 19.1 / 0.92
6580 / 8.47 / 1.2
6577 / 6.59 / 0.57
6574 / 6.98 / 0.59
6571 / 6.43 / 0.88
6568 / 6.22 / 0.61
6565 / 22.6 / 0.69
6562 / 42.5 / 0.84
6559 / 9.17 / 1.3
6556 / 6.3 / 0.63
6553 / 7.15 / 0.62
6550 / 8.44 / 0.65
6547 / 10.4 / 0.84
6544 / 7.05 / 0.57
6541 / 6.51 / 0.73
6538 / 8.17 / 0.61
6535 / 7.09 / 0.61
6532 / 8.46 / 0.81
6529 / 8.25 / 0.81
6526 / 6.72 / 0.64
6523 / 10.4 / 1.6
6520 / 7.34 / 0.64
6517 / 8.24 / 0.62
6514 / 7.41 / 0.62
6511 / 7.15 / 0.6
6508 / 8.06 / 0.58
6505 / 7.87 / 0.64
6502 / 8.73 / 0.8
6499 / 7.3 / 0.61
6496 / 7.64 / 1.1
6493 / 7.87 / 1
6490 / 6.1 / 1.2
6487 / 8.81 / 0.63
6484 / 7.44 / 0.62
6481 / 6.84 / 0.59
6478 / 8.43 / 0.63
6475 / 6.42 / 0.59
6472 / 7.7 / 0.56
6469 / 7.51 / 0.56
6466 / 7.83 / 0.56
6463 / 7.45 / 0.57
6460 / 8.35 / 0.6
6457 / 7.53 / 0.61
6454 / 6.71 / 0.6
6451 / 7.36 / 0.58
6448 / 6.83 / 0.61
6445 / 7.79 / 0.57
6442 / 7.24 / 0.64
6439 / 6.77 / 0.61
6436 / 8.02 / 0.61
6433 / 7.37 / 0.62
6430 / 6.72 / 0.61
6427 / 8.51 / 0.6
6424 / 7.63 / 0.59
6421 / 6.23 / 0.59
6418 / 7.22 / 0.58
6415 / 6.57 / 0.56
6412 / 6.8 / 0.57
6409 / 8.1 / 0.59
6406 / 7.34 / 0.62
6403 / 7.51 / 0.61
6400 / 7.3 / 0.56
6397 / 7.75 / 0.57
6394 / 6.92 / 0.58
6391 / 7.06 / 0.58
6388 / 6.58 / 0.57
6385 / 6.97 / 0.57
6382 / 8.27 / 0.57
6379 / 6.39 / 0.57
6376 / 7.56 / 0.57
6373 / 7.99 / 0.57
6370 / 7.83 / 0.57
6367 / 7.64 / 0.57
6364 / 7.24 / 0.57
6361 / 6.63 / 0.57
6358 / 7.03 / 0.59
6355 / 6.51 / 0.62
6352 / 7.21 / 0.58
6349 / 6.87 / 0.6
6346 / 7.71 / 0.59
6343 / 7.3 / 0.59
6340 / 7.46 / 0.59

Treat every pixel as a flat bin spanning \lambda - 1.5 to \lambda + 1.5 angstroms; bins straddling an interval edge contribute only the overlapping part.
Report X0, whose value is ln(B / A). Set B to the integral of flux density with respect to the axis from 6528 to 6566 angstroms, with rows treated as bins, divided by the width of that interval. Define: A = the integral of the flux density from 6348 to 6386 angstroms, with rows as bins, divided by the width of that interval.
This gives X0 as 0.5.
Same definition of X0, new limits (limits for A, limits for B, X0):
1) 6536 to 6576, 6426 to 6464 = -0.4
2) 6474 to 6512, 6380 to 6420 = -0.1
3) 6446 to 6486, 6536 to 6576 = 0.4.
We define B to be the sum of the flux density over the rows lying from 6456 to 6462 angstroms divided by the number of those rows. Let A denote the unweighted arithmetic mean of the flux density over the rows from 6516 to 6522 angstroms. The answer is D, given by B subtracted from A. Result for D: -0.15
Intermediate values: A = 7.79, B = 7.94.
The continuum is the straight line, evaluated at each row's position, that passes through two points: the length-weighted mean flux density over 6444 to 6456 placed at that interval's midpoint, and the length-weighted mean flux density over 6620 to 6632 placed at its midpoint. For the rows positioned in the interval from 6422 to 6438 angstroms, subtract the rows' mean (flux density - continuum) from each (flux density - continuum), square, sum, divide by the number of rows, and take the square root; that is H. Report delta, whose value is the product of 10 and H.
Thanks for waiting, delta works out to 6.0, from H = 0.60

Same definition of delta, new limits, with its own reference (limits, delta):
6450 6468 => 4.9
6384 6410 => 4.3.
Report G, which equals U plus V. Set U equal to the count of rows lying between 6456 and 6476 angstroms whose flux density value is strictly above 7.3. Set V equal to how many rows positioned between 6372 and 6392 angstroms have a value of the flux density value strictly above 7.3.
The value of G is 9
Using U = 6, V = 3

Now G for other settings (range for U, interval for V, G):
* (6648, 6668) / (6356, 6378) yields 7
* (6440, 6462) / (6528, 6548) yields 8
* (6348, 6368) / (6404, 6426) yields 4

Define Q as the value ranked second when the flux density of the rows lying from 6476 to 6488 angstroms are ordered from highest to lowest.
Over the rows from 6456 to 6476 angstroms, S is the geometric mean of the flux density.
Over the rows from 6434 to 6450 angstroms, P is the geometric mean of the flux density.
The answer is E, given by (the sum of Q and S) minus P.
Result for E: 8.6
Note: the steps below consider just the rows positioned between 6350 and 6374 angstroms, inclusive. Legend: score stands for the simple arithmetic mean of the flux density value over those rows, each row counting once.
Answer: 7.3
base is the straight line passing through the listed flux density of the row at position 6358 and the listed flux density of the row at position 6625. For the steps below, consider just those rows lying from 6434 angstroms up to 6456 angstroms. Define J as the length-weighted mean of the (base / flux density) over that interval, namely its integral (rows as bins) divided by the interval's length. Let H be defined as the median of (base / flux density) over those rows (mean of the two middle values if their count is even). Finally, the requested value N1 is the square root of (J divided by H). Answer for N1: 1.00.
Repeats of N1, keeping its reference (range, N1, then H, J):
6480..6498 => 1.01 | 0.99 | 1.01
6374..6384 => 1.02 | 0.94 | 0.97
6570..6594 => 0.94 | 1.12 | 0.99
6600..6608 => 1.01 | 1.15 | 1.16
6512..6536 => 1.00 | 0.97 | 0.97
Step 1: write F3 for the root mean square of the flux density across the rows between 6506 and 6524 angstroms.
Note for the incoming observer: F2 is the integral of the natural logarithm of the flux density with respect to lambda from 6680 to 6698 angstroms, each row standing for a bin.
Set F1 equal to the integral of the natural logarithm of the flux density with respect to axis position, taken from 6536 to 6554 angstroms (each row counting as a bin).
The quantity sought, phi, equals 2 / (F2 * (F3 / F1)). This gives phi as 0.25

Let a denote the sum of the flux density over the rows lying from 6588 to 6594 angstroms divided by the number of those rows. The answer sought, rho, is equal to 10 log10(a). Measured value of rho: 8.2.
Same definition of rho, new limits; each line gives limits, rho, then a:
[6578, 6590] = 10.5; 11.2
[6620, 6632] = 8.7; 7.4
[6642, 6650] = 8.7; 7.5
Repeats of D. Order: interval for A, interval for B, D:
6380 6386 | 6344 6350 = 0.33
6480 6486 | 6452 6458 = 0.02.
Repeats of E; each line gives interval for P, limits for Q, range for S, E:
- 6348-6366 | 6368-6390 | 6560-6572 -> 15.1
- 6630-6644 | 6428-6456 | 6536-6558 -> 8.1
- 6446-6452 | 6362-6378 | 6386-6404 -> 7.9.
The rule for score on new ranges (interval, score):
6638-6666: 7.3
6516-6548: 8.1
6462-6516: 7.6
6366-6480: 7.4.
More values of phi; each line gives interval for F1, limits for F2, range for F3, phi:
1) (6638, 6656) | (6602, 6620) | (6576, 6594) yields 0.20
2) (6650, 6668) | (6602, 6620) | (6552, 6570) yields 0.10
